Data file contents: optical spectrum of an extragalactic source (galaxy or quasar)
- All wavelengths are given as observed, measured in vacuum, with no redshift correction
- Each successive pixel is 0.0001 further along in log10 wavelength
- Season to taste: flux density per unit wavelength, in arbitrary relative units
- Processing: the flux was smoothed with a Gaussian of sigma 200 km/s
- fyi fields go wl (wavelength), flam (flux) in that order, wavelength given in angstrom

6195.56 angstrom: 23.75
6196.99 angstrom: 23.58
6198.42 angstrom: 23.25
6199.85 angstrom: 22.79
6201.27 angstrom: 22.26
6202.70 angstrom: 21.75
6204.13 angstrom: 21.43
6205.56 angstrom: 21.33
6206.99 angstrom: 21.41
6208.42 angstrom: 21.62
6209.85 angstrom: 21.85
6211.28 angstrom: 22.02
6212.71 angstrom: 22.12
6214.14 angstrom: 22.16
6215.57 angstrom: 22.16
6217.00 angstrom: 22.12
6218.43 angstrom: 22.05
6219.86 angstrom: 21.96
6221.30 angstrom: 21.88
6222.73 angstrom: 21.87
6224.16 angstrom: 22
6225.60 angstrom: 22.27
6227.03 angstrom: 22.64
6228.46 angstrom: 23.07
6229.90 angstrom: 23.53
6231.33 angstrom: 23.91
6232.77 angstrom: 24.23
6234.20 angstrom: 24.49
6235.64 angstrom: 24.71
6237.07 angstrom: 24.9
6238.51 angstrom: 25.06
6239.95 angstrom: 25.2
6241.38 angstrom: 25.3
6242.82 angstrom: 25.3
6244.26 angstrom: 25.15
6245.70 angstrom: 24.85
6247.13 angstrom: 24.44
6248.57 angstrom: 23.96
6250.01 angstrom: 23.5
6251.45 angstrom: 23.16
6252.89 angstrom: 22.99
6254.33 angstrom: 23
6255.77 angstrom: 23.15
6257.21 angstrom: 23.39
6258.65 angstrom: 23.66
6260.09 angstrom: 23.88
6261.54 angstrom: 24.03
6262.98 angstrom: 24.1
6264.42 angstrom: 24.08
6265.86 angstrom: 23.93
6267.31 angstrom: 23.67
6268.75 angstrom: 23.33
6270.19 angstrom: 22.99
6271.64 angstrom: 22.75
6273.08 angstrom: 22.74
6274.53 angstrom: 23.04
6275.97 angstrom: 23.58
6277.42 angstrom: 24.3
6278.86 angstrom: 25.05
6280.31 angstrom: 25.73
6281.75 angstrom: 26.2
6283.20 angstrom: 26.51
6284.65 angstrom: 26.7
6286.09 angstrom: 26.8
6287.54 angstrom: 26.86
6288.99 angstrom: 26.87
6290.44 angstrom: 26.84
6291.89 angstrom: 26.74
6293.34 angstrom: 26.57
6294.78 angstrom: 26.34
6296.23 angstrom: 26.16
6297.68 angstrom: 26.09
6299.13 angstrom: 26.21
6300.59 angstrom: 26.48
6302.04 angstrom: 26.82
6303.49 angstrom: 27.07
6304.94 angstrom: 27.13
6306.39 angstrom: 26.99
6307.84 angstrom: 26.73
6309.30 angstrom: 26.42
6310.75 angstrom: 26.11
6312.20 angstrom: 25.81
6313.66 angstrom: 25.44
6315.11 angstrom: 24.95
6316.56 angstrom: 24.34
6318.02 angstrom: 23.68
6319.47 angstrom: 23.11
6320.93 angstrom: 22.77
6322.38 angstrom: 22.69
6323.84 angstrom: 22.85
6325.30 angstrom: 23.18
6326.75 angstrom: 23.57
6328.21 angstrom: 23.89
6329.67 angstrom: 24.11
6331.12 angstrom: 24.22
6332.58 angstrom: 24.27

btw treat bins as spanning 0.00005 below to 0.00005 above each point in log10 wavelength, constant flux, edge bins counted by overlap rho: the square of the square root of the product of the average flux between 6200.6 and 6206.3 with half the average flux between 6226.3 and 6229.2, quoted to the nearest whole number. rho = 248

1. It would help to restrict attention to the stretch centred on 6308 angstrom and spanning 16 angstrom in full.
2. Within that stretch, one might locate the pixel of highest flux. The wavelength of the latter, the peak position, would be 6304.94 angstrom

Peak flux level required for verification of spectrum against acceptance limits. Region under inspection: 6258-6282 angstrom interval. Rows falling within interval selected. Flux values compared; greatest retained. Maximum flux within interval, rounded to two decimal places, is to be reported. 26.20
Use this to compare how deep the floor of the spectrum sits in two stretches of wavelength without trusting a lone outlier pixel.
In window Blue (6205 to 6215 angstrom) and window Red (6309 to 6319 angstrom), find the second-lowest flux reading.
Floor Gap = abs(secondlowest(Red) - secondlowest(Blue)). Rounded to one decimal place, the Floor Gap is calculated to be 2.9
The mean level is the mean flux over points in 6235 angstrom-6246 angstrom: 25.1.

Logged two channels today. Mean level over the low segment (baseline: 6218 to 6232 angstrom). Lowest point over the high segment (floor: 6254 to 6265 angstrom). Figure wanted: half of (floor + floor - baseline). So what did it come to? 11.7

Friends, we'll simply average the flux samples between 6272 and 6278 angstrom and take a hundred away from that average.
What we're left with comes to -76.6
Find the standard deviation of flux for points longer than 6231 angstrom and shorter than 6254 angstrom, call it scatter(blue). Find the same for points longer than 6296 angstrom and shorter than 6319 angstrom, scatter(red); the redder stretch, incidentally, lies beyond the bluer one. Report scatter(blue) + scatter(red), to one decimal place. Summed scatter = 1.7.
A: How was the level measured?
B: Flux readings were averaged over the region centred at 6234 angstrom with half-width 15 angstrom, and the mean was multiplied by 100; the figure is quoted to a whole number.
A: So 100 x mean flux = 2384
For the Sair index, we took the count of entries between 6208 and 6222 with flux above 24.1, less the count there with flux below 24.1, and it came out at -10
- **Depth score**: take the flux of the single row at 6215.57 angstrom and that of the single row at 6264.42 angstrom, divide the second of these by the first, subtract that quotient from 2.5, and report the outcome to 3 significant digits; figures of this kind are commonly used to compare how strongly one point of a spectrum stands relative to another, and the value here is 1.41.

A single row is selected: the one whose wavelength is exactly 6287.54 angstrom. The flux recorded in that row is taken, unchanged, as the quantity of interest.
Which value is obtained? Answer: 26.86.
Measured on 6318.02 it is 23.68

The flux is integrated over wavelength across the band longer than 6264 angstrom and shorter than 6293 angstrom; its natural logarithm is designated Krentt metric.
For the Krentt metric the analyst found 6.58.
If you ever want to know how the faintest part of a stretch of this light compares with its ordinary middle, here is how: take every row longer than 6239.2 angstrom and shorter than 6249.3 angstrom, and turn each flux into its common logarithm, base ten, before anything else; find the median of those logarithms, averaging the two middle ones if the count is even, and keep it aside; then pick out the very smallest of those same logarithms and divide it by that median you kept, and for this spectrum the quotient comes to 0.985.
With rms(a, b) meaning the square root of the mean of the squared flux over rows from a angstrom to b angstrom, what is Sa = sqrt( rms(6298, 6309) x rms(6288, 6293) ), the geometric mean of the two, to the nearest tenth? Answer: 26.8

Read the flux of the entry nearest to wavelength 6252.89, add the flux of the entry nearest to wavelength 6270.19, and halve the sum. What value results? 23.0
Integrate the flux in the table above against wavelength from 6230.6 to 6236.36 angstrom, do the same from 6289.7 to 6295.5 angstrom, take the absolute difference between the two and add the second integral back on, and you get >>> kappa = 169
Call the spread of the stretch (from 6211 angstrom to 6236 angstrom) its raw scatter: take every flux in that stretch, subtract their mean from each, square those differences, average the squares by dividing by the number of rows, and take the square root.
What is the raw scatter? 1.0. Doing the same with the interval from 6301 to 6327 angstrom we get 1.7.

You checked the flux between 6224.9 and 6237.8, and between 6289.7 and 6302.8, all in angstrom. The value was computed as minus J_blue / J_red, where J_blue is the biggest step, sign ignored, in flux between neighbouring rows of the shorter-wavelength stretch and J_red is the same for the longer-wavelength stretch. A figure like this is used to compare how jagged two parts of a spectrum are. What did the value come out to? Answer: -1.4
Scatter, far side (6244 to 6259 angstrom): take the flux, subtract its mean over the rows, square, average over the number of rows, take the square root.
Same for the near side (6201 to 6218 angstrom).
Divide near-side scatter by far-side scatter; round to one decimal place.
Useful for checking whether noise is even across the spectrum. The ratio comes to 0.4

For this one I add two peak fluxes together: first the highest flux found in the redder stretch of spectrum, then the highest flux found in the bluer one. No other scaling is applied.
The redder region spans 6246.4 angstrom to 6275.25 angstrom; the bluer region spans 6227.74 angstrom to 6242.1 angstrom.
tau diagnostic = 49.7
